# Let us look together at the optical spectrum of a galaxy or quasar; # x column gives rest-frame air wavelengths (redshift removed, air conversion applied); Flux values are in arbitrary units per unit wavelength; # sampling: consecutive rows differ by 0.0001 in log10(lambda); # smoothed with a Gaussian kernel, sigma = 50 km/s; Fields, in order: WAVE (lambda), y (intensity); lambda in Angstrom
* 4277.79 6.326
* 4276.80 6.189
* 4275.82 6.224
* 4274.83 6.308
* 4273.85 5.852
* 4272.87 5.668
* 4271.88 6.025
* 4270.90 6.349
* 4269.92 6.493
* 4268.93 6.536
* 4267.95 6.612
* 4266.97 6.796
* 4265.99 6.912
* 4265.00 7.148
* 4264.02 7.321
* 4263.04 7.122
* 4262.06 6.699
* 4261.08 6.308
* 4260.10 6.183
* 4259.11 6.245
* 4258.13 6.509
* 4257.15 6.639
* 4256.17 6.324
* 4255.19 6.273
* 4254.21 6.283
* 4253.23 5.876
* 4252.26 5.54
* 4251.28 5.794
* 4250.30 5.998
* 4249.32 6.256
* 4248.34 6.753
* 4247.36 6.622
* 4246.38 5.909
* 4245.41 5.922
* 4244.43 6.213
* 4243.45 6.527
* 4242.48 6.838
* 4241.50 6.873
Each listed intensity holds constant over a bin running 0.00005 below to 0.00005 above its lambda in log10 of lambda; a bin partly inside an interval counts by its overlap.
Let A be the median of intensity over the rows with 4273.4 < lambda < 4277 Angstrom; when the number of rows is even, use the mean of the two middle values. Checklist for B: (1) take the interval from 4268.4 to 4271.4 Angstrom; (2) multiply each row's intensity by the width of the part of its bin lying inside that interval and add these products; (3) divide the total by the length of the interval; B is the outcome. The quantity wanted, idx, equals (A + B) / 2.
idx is 6.34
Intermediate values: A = 6.21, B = 6.47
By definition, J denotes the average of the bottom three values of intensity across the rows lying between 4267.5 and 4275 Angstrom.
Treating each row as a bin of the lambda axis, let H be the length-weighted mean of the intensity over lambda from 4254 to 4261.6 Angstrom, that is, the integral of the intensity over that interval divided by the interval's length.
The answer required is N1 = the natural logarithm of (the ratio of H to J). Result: 0.081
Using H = 6.34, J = 5.8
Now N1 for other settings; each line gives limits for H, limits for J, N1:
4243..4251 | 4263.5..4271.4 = -0.032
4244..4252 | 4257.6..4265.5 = -0.014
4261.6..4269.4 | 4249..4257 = 0.185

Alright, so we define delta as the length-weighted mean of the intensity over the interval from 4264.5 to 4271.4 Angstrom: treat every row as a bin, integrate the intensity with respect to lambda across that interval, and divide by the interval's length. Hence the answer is 6.7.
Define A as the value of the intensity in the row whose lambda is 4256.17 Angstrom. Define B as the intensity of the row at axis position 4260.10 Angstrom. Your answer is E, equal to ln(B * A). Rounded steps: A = 6.324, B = 6.183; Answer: 3.67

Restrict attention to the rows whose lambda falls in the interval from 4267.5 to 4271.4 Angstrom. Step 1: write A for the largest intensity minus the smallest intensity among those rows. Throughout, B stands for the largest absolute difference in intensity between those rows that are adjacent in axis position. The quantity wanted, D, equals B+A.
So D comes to 0.41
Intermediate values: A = 0.26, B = 0.14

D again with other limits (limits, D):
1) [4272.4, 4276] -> 1.10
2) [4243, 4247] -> 0.93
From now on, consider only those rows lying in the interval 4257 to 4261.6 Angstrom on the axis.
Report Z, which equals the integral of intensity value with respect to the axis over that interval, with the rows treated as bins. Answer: 29.2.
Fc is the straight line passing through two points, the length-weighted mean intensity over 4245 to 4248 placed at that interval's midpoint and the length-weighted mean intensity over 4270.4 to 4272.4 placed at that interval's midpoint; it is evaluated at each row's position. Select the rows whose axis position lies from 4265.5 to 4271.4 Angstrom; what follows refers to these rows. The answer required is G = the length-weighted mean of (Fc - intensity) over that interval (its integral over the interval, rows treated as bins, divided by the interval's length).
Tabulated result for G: -0.43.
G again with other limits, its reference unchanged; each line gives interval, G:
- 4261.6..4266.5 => -0.85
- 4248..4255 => 0.13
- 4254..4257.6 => -0.19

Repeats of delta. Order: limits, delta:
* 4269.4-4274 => 6.1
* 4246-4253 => 6.1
